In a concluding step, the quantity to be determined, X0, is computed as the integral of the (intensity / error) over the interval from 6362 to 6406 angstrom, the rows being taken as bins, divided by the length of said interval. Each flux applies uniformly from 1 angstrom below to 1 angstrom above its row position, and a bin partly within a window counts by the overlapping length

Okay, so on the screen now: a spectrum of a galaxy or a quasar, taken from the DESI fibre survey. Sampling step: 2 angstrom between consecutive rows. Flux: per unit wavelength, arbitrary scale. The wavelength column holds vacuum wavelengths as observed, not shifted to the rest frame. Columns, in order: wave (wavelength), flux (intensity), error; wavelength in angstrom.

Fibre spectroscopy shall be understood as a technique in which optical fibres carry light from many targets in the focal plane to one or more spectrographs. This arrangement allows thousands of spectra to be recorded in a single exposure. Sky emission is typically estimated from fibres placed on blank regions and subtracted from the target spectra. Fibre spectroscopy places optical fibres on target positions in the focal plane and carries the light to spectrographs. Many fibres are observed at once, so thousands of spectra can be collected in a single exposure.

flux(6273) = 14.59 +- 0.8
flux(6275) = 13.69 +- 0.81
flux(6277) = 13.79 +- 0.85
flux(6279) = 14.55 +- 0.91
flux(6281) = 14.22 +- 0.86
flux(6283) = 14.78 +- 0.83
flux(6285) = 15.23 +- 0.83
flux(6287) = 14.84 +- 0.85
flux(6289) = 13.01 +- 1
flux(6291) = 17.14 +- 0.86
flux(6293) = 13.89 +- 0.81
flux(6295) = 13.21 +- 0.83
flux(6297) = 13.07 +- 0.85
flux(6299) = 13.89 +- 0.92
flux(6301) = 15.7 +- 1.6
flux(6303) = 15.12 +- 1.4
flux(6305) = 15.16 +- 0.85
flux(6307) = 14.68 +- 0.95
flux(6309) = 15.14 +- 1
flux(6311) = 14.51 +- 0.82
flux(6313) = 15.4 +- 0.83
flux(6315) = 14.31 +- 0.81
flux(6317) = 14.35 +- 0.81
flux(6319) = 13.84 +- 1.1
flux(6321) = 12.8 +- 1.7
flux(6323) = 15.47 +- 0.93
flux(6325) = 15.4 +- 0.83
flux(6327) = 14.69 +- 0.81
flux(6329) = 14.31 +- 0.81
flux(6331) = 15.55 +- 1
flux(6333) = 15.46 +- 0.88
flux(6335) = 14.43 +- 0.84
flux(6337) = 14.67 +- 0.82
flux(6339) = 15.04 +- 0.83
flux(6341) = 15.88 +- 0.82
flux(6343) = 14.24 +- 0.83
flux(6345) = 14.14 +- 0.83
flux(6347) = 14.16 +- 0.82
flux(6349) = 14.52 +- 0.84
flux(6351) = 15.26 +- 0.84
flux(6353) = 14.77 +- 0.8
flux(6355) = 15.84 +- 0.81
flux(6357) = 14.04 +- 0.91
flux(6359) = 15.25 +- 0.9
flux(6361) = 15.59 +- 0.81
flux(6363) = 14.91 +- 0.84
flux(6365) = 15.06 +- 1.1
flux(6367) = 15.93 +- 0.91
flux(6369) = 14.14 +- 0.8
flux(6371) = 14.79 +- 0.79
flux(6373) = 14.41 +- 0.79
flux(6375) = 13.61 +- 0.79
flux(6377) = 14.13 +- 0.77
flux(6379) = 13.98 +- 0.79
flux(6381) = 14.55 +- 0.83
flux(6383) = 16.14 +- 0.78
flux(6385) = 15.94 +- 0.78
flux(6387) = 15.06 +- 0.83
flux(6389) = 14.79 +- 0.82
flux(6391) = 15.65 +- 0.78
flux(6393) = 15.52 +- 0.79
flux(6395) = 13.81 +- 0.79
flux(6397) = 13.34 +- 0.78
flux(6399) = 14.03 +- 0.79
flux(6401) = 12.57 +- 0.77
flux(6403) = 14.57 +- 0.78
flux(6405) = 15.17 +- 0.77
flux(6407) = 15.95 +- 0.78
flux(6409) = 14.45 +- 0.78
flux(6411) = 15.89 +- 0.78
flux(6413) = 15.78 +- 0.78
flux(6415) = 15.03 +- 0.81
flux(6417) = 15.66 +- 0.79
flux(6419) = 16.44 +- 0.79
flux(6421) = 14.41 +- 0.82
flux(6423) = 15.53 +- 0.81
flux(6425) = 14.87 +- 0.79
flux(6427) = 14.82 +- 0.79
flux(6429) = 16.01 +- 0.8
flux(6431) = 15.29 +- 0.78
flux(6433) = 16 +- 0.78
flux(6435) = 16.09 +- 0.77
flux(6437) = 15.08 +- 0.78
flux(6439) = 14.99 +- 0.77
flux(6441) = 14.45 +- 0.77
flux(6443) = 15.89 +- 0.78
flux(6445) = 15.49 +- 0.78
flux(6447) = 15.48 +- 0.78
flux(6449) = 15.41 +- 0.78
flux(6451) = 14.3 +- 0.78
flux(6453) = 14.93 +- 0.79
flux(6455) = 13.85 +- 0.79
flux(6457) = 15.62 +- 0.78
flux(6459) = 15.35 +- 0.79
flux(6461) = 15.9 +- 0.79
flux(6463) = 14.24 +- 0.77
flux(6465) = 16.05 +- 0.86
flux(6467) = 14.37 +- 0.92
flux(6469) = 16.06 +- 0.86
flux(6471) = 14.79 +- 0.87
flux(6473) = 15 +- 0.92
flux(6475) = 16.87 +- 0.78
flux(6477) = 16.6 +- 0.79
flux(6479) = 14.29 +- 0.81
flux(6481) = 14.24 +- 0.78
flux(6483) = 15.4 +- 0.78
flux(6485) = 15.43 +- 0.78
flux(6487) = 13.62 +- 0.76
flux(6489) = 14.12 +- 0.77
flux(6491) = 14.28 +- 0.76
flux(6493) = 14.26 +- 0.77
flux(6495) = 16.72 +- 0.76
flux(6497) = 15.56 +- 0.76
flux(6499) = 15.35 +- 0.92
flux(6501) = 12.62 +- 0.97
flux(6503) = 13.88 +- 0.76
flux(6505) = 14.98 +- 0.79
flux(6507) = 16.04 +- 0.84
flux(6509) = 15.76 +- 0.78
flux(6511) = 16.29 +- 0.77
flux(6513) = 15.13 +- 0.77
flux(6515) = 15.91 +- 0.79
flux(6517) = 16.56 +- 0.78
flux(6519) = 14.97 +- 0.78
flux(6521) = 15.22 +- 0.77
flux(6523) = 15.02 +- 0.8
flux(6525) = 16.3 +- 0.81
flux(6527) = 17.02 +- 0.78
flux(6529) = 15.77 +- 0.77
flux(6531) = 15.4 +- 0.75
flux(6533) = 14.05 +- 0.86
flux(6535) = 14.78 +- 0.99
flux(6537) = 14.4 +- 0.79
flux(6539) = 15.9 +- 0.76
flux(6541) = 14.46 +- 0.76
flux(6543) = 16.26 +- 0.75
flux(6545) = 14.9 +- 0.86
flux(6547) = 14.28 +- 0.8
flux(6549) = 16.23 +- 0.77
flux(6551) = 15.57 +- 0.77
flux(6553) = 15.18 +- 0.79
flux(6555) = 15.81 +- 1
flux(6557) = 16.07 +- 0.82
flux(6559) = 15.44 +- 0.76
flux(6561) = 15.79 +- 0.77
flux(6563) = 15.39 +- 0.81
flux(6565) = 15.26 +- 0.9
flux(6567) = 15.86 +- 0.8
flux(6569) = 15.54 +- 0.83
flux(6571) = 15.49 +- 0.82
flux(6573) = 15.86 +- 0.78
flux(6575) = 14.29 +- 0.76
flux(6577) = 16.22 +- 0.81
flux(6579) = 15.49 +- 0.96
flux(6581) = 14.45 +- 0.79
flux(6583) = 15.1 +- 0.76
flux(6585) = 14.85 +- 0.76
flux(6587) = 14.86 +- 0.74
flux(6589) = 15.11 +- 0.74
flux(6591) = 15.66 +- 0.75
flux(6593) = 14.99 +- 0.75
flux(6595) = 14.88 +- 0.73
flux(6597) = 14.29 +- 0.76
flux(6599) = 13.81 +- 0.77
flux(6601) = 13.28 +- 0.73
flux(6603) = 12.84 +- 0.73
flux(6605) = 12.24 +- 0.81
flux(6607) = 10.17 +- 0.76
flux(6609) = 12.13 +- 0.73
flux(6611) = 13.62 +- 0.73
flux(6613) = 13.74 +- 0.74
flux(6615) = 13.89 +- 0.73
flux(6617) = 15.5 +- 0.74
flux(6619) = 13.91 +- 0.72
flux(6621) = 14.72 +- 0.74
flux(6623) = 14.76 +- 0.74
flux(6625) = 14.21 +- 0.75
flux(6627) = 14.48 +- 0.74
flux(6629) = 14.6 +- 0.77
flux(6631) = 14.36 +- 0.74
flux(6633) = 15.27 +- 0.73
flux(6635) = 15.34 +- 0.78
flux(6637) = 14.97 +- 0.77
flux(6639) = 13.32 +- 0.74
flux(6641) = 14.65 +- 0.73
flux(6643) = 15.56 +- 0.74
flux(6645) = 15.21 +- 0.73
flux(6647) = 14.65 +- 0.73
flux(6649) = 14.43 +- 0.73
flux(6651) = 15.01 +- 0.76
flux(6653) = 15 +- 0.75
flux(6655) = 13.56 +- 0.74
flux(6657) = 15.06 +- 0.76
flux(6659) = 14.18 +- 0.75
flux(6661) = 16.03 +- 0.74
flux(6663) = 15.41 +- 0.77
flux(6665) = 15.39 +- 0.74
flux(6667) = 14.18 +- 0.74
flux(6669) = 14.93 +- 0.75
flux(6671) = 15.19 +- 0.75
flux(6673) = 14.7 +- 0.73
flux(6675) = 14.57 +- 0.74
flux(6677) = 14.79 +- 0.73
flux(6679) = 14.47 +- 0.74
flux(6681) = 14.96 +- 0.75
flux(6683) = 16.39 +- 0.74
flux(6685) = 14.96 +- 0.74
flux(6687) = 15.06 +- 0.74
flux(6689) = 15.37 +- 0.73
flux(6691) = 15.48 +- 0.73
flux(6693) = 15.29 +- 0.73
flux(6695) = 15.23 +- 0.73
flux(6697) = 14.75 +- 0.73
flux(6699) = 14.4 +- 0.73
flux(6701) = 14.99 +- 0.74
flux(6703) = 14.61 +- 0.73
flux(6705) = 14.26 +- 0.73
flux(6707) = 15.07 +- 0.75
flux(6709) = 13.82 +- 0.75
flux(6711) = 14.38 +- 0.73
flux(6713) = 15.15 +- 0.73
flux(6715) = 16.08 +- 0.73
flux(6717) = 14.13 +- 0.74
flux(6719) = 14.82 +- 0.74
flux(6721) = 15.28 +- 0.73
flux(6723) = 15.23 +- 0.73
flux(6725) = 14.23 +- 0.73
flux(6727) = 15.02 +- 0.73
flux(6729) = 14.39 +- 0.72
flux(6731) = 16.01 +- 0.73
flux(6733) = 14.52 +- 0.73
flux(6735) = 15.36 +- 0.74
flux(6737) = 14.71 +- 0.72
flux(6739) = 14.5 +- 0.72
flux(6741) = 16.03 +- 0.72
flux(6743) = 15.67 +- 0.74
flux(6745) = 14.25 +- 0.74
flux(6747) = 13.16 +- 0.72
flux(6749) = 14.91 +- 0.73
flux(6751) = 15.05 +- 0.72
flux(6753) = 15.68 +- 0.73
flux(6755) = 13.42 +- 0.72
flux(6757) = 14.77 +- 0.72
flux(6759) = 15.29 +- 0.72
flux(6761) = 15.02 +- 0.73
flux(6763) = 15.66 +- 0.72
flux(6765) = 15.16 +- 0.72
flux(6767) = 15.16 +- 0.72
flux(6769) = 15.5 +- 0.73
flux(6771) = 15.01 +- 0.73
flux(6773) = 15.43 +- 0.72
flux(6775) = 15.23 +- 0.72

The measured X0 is 18.1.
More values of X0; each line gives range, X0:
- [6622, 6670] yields 19.8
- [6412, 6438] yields 19.5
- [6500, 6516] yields 18.8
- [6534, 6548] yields 18.6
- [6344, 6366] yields 17.3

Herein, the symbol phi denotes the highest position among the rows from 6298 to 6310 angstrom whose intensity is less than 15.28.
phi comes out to 6309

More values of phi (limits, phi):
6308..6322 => 6321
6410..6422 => 6421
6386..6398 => 6397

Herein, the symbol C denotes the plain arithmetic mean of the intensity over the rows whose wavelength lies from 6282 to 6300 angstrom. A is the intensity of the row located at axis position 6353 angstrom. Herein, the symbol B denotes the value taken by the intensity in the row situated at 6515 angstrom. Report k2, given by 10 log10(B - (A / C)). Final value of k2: 11.7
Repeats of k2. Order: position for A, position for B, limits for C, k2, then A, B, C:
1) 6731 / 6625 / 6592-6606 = 11.2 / 16.01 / 14.21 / 13.8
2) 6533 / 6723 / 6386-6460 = 11.6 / 14.05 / 15.23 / 15.1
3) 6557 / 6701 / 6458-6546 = 11.4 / 16.07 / 14.99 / 15.2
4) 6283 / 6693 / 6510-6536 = 11.6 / 14.78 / 15.29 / 15.6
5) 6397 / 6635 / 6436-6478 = 11.6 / 13.34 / 15.34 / 15.3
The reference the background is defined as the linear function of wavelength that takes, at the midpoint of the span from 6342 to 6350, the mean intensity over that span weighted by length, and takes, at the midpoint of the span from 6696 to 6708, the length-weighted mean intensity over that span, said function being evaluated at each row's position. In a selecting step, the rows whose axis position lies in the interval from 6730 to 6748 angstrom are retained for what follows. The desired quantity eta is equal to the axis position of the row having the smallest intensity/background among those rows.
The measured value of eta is 6747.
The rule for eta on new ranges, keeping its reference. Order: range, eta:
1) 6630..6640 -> 6639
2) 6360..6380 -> 6375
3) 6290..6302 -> 6297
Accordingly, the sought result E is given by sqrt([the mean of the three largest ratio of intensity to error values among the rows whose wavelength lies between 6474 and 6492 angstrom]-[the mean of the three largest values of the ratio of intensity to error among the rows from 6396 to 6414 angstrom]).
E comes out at 0.7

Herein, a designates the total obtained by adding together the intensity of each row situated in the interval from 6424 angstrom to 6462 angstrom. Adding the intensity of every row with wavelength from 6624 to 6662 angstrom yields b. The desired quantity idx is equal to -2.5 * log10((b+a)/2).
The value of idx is -6.14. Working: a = 290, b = 280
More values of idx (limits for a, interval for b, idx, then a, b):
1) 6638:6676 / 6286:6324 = -6.11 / 281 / 276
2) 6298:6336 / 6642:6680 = -6.12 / 280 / 282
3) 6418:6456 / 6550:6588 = -6.16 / 289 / 293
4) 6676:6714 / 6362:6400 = -6.12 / 283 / 280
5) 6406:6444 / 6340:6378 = -6.14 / 293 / 281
